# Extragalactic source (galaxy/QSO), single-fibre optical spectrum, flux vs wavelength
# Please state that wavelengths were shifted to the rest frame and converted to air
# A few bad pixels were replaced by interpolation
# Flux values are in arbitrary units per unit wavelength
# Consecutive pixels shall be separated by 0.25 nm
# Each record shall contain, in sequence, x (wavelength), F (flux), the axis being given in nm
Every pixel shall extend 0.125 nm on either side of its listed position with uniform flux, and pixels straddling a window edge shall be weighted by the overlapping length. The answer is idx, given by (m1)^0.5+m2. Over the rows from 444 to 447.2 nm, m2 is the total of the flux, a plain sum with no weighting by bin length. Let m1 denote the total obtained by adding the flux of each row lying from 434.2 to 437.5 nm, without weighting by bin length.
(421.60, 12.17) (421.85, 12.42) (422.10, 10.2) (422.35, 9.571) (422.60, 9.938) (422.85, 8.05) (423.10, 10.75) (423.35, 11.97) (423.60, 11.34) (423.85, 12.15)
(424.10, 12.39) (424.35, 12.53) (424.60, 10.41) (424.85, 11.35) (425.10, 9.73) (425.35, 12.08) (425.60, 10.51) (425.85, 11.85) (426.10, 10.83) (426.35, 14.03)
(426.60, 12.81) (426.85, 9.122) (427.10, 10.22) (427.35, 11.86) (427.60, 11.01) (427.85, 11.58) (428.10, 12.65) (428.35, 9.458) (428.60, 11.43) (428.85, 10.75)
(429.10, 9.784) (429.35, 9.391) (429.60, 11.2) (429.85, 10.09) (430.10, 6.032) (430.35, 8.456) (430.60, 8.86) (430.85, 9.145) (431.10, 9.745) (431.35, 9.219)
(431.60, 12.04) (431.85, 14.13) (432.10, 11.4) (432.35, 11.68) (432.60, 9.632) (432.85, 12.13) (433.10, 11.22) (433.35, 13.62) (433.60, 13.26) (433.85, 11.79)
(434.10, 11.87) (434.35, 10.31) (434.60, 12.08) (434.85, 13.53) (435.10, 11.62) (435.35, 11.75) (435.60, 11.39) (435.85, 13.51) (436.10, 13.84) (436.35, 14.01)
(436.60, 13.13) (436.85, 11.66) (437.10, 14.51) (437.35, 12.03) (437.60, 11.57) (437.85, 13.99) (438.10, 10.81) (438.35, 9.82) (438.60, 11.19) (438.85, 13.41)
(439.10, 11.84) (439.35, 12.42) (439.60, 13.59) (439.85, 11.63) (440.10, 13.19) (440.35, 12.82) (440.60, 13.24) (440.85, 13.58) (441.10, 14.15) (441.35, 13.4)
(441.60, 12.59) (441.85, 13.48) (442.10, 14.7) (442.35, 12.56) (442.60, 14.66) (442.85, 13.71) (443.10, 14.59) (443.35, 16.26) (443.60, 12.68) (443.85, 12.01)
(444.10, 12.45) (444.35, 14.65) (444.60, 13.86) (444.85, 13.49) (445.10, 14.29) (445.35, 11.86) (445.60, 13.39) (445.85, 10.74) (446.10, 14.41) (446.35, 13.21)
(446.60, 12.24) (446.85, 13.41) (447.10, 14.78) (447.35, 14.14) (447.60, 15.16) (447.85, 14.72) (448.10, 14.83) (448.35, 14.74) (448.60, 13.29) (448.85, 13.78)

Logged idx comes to 186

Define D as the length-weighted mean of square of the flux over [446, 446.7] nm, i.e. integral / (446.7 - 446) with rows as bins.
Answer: 177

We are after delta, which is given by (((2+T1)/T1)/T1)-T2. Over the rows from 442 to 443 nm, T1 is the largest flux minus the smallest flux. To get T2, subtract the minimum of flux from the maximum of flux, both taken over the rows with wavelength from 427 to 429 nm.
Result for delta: -2.3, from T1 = 2.1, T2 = 3.19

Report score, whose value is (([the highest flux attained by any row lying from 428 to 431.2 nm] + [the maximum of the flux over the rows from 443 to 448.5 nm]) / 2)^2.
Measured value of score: 209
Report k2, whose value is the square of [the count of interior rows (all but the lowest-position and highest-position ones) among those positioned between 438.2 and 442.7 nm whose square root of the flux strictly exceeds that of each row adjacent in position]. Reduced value 25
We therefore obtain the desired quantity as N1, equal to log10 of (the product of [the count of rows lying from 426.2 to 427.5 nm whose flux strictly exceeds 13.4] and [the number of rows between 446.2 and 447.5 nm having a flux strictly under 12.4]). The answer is 0.00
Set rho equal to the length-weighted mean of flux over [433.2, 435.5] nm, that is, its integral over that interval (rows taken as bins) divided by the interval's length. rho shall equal 12.2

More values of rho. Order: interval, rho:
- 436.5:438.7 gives 12.1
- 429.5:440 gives 11.7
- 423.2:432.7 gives 10.9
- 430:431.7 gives 9.1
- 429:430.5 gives 9.1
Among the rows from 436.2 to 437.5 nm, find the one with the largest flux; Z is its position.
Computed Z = 437.10 nm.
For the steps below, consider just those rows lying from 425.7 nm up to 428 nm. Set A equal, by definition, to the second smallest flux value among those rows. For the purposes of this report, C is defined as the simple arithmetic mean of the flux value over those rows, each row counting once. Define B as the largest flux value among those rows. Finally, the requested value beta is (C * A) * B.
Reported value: 1646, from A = 10.22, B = 14.03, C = 11.5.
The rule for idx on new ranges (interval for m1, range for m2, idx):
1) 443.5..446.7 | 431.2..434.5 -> 165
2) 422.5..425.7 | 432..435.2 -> 166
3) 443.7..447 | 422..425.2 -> 153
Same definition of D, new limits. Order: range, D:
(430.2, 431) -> 77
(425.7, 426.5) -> 151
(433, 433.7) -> 163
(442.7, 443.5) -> 220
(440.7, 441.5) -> 187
